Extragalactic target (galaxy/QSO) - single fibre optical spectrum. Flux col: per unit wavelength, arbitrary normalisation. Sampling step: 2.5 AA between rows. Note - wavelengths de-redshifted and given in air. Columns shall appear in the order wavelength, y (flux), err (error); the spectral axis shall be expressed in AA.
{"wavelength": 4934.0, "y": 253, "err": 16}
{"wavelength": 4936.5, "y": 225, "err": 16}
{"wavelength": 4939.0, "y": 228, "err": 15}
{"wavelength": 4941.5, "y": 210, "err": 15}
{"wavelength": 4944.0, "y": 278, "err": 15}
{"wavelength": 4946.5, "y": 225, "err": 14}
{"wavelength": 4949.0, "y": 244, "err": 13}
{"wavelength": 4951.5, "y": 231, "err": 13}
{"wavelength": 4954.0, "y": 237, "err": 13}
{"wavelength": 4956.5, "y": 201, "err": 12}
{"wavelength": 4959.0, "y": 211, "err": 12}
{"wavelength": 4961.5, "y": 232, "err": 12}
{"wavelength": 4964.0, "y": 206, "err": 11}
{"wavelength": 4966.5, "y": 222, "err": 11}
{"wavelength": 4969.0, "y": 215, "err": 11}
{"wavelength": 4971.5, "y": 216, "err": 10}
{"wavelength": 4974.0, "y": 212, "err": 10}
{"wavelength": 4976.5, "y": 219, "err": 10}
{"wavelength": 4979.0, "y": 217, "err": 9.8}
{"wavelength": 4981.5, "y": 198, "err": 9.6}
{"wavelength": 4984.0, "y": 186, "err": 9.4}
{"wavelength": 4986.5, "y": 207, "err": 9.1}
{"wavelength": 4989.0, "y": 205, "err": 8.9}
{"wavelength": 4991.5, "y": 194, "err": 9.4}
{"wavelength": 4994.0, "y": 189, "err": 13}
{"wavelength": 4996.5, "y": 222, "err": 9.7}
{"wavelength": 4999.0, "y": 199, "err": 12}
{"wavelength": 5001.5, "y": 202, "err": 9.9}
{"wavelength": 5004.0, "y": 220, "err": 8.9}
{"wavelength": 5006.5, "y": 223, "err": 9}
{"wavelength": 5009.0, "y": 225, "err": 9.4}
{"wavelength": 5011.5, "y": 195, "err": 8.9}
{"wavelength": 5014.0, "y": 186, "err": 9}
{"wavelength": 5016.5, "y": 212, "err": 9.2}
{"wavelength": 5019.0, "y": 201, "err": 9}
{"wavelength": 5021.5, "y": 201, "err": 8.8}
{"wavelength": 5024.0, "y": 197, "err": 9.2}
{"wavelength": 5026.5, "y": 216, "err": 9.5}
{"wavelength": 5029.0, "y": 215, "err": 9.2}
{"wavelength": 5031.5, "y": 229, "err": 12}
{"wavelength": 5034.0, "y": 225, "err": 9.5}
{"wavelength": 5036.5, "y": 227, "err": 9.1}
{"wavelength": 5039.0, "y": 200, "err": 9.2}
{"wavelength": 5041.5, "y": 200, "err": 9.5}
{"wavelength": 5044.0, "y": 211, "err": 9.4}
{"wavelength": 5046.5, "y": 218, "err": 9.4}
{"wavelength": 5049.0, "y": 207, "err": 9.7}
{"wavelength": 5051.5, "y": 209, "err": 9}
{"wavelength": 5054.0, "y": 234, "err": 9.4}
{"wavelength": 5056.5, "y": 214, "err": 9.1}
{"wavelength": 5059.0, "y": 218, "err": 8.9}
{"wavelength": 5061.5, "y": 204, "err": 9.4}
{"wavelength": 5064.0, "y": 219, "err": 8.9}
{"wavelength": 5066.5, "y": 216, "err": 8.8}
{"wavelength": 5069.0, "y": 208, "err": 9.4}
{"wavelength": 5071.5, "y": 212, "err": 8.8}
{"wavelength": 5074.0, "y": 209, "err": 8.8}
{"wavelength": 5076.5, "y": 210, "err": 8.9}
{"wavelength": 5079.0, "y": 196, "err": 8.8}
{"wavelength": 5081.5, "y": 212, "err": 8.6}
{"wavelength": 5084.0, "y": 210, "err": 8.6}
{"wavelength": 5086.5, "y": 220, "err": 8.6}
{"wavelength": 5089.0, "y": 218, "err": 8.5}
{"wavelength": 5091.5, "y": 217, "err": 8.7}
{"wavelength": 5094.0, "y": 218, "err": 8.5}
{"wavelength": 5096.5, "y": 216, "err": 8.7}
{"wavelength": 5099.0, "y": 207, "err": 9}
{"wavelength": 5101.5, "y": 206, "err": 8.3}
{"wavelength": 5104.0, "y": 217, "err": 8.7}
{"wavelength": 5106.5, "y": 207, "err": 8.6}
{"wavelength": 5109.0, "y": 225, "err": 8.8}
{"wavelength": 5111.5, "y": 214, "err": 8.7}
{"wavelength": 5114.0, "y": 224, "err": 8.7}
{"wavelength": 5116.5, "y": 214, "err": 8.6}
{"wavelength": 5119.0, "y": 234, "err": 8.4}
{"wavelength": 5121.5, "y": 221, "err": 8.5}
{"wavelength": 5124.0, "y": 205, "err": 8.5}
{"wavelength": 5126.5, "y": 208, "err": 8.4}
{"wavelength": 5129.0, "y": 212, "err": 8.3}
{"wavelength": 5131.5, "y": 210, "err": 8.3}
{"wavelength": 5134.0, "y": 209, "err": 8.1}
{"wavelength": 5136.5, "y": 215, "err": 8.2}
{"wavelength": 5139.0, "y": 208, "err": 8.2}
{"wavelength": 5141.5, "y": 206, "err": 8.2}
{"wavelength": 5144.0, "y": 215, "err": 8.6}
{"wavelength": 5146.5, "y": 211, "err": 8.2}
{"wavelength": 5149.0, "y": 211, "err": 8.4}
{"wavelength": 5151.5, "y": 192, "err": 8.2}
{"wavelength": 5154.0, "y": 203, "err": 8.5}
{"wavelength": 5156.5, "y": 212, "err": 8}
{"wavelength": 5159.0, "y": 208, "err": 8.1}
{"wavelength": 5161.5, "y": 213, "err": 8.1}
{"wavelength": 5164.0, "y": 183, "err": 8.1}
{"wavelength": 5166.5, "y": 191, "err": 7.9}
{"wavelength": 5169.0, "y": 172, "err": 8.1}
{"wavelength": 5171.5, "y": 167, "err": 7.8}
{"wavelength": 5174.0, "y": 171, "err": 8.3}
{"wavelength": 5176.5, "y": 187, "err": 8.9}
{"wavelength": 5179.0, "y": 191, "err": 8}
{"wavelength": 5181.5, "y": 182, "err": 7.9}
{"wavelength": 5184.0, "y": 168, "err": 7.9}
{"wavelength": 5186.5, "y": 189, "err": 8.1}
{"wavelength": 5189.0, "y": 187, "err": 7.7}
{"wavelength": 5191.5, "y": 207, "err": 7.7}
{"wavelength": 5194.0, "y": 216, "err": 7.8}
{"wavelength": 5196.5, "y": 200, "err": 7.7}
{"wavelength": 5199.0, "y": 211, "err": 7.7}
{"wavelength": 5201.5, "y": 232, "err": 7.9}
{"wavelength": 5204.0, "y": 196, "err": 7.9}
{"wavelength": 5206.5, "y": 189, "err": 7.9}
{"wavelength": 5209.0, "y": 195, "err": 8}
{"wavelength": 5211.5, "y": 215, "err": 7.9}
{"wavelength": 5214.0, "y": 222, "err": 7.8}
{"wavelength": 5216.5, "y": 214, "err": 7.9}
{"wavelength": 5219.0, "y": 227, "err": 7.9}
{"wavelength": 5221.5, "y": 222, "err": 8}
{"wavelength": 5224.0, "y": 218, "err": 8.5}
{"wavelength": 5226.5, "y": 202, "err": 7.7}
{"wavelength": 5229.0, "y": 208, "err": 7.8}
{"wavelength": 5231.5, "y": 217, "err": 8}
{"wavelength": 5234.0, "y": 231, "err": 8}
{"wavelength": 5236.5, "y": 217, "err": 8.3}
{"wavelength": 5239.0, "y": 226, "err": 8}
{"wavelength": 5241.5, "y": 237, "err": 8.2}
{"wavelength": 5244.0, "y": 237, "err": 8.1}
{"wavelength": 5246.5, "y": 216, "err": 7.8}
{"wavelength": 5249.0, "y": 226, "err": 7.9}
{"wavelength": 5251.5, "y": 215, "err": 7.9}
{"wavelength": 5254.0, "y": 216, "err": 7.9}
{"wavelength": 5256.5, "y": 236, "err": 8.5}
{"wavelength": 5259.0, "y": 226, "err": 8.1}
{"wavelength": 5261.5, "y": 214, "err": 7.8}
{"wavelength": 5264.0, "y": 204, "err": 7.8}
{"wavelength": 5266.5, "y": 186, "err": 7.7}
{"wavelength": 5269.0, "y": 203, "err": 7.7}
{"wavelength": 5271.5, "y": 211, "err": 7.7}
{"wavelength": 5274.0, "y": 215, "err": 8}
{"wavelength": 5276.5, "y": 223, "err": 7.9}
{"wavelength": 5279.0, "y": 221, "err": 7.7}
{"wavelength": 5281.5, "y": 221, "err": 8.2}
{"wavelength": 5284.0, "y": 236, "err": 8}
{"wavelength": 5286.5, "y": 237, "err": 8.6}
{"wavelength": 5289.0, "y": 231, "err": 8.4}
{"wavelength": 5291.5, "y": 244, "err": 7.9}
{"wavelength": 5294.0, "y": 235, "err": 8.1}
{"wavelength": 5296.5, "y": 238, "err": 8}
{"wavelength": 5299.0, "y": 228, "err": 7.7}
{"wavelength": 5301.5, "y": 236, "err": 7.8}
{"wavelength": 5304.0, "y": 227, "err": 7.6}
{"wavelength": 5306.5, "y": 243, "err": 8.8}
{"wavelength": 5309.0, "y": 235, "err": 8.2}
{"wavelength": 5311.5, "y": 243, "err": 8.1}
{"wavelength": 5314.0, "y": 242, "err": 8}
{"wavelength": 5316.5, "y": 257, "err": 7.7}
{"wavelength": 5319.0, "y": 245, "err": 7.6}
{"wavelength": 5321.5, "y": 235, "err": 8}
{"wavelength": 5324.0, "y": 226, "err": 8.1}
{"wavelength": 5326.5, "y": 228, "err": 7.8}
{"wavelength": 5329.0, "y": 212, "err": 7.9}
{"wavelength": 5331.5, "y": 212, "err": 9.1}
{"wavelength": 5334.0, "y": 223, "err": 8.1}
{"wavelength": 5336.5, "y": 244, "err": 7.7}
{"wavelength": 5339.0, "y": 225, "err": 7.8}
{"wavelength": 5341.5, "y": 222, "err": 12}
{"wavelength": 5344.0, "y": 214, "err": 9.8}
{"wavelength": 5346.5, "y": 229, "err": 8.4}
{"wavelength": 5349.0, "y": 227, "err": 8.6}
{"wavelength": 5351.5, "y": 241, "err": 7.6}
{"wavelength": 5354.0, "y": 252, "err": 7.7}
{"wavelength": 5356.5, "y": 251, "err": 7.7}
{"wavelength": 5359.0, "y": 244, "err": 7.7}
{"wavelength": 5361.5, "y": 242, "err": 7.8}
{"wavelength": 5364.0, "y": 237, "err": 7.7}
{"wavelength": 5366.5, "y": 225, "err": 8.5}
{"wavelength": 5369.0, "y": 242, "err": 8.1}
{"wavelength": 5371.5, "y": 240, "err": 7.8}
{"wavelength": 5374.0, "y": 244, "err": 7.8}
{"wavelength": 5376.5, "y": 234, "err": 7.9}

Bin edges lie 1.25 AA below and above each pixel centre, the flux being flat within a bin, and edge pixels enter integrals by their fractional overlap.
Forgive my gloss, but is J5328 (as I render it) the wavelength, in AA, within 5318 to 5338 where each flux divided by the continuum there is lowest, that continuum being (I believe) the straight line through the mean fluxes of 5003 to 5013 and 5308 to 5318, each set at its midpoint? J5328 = 5331.5 AA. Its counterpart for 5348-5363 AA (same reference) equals 5349.0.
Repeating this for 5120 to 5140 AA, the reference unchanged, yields 5124.0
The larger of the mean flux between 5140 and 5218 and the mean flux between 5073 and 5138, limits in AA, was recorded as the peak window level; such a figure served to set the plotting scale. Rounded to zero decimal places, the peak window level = 214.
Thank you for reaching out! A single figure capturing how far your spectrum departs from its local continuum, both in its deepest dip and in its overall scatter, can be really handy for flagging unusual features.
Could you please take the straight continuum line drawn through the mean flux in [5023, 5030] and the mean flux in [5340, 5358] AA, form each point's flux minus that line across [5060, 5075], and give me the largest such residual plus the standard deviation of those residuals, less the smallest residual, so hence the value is 20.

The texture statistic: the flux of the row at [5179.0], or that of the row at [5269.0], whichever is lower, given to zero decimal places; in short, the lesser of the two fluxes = 191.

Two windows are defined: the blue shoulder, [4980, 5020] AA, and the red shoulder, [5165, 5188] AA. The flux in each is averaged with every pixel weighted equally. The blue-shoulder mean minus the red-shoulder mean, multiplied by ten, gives 242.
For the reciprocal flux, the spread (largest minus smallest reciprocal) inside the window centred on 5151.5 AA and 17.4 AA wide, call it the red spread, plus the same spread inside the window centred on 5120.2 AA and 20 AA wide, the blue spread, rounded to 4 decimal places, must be 0.0012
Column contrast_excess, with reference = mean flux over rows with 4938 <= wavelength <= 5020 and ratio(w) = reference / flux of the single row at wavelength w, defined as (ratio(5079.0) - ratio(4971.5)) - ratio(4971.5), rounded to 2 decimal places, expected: -0.89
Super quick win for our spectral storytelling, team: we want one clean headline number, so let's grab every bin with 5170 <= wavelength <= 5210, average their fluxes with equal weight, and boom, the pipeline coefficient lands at 193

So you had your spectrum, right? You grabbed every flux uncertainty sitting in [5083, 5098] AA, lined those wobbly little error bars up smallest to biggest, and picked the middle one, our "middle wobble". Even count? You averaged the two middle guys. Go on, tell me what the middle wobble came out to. 8.6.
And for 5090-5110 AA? 8.7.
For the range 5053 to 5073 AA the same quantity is 9.0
